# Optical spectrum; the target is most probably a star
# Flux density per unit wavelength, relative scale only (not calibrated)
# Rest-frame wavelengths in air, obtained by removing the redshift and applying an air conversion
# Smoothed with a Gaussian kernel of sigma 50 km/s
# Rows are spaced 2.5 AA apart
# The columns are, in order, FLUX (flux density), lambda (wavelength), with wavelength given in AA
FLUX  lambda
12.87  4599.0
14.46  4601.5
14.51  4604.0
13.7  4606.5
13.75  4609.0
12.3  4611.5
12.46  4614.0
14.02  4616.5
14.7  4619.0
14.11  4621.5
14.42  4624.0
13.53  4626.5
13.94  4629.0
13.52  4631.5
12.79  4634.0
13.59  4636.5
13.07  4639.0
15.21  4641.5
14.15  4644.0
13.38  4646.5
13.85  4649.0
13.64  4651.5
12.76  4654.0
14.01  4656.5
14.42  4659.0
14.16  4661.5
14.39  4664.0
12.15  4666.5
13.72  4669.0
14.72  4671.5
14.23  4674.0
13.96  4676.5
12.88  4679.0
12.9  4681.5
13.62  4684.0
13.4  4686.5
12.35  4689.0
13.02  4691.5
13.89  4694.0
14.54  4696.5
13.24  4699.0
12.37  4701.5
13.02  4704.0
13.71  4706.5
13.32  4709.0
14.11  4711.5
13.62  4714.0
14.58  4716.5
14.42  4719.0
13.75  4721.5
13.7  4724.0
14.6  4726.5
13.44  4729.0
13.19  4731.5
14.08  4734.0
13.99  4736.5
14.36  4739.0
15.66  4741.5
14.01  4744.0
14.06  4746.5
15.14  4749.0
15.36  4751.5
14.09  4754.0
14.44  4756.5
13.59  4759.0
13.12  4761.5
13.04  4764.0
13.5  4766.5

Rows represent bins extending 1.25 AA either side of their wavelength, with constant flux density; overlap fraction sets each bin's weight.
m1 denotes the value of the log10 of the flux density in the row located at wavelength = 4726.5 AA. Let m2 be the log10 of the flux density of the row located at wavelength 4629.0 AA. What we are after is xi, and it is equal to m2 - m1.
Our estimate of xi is -0.020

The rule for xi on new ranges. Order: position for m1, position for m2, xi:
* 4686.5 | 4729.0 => 0.001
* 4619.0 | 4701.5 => -0.075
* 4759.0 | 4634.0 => -0.026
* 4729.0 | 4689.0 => -0.037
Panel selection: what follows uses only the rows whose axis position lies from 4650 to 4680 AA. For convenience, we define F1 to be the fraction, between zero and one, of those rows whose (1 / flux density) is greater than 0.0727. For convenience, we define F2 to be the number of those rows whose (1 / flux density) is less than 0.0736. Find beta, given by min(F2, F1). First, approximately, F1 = 0.42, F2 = 9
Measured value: 0.42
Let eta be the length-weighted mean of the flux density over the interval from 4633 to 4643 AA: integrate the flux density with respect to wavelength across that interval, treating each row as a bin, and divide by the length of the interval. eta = 13.7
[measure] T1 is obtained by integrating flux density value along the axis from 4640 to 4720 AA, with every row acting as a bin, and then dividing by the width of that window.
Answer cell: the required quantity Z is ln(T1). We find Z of 2.62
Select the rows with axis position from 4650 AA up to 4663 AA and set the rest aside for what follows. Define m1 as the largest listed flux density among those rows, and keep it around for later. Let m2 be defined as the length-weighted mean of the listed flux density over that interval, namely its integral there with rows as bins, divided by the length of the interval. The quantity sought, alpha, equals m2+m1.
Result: 28.23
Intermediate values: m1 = 14.42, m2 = 13.81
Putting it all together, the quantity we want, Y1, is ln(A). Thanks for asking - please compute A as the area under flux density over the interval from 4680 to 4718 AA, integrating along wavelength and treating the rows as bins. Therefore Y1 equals 6.24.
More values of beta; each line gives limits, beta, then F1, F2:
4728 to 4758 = 0.17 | 0.17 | 10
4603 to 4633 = 0.50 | 0.50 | 8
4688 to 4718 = 0.67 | 0.67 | 6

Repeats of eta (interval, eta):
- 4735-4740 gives 14.2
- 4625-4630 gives 13.8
